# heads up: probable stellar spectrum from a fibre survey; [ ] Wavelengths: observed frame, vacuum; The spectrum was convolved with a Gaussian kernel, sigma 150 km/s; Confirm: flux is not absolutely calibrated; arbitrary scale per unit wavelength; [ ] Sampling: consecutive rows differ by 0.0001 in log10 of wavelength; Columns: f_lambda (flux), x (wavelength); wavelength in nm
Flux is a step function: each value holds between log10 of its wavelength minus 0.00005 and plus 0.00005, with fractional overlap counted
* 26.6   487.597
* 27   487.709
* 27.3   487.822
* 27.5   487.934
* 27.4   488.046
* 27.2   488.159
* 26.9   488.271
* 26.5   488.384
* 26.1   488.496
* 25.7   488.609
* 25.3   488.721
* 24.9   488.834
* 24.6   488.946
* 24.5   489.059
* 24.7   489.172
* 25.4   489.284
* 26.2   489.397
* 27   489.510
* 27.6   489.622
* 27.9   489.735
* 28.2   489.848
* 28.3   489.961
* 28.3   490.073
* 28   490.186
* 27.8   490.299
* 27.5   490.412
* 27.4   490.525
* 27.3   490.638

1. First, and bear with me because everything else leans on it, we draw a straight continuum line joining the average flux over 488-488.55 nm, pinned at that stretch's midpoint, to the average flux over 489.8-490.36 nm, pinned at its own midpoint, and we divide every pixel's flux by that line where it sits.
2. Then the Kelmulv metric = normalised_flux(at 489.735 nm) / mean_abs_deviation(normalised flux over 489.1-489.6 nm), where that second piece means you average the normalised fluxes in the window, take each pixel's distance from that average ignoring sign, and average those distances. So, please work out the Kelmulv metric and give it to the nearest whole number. 40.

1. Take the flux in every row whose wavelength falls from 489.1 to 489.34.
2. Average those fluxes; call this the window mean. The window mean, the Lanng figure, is 25.0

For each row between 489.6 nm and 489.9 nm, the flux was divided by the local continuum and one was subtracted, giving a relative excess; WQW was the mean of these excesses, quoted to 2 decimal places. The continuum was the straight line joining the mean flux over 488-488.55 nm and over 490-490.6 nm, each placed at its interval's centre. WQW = 0.01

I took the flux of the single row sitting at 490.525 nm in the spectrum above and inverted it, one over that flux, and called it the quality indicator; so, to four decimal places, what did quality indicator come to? 0.0365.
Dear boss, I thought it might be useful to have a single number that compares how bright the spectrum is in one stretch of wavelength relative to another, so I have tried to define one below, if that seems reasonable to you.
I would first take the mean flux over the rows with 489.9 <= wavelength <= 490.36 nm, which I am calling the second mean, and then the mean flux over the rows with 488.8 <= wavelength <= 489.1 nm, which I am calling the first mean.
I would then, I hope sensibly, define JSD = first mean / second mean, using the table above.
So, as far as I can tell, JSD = 0.88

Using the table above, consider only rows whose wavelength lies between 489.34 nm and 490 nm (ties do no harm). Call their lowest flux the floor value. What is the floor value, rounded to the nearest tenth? 26.2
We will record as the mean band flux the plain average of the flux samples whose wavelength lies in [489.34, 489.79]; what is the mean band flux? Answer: 27.2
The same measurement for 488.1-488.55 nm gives 26.7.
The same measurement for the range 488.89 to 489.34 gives 24.8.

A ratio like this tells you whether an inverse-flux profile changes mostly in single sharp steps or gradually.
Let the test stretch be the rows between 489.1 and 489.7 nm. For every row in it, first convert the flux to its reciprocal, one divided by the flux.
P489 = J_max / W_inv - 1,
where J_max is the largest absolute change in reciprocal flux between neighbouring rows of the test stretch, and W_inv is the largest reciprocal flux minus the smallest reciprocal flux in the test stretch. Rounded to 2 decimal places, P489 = -0.72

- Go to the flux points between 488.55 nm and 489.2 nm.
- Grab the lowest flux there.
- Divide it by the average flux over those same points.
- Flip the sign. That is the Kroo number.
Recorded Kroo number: -0.982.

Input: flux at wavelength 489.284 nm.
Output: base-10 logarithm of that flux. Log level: 1.40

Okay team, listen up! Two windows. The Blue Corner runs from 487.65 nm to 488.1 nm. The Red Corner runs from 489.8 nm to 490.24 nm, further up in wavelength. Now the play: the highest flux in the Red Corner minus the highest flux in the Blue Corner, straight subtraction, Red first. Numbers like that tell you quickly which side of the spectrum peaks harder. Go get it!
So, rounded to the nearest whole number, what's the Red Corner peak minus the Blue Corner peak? 1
